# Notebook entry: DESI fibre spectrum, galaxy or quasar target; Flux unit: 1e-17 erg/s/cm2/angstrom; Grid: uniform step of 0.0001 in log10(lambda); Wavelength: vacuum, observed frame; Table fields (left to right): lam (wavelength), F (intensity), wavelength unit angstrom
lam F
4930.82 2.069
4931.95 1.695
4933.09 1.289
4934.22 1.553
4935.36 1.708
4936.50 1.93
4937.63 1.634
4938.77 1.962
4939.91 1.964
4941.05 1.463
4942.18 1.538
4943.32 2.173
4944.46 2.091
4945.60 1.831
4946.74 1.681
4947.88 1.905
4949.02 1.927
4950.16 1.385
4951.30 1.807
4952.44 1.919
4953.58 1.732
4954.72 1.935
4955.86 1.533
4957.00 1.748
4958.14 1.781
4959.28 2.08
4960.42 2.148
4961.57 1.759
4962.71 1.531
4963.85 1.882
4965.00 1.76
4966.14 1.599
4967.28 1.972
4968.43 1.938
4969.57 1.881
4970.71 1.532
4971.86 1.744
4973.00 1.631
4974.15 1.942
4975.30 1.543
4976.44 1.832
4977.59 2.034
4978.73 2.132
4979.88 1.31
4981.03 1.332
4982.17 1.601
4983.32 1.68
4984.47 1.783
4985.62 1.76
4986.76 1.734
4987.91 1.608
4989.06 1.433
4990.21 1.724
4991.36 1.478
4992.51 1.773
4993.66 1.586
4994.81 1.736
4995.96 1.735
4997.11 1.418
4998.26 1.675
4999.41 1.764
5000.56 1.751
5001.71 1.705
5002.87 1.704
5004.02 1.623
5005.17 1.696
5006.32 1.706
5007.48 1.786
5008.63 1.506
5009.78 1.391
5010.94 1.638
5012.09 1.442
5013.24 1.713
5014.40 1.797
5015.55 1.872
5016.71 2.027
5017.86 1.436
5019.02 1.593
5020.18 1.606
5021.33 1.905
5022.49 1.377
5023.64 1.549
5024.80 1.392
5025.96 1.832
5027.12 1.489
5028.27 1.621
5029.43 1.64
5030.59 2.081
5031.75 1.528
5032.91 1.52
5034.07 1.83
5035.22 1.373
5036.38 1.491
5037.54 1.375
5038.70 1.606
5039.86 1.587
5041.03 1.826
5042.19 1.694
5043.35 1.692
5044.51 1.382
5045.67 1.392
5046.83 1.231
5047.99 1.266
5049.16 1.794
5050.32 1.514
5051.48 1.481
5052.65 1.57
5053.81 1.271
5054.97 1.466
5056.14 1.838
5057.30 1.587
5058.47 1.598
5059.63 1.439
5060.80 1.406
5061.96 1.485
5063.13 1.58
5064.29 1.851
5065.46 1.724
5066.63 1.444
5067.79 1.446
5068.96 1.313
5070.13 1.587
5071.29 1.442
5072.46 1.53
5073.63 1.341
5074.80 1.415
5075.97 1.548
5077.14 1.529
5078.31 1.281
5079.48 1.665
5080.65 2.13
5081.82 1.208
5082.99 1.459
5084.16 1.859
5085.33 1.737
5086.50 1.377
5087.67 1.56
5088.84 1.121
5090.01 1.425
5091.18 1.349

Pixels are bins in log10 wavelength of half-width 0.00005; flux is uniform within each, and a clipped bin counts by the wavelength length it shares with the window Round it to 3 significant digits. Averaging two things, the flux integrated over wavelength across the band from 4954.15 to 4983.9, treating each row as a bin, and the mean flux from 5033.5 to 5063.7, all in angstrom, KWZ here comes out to 27.0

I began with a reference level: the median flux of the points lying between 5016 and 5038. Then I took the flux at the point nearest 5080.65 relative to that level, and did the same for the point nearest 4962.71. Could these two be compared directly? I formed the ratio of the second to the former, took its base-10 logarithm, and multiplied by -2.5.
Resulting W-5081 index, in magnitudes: 0.36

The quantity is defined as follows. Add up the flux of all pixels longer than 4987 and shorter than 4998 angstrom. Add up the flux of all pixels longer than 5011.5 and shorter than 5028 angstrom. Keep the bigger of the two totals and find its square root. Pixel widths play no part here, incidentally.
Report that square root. 4.80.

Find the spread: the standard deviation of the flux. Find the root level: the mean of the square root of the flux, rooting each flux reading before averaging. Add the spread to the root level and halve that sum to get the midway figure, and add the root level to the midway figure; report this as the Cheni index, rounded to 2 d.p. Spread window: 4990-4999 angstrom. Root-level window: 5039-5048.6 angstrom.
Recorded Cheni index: 1.90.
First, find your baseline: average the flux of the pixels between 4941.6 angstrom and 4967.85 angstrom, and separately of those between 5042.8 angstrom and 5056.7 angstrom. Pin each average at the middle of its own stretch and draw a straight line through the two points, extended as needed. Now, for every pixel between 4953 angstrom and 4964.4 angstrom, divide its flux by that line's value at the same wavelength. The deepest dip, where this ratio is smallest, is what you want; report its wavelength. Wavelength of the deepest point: 4955.86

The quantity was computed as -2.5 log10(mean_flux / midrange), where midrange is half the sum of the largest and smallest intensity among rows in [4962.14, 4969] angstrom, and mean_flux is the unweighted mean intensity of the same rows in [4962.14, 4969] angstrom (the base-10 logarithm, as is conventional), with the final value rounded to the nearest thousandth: -0.018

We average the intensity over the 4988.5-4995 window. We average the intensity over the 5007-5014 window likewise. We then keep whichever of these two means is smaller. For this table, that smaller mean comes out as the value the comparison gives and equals 1.58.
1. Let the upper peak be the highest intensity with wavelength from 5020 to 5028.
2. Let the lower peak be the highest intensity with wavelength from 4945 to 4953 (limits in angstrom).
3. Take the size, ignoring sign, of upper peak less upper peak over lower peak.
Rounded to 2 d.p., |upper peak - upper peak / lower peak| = 0.92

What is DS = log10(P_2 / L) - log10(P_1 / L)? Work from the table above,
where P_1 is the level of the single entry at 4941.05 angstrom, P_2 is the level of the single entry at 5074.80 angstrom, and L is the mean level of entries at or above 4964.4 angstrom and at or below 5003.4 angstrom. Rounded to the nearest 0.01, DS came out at -0.01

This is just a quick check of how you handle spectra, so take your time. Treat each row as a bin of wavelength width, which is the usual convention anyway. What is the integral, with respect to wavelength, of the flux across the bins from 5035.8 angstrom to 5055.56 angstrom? 29.8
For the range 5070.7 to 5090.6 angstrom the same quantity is 30.0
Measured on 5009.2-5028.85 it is 32.0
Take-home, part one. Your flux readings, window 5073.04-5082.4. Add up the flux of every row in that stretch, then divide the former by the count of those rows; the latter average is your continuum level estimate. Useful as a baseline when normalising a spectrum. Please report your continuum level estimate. 1.51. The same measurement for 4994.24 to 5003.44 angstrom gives 1.69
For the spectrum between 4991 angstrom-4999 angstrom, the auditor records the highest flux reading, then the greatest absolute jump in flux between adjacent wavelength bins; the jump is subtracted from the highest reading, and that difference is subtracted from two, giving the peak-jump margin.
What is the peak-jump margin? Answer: 0.54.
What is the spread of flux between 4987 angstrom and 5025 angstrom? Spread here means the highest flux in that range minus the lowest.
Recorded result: 0.65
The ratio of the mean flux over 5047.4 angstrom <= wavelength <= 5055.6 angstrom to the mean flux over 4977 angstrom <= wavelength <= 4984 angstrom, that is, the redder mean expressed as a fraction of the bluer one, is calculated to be 0.88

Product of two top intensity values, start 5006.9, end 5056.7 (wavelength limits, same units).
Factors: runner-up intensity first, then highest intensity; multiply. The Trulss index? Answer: 4.2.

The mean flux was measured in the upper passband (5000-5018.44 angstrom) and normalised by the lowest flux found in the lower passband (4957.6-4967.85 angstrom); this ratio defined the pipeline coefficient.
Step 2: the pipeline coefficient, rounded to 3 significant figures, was 1.09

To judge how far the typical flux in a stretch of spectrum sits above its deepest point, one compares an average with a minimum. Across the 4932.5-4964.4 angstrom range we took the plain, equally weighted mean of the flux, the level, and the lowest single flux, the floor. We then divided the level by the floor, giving 1.38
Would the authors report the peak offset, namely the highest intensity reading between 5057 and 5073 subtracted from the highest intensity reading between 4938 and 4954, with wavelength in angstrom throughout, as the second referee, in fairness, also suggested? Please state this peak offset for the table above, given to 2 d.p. 0.32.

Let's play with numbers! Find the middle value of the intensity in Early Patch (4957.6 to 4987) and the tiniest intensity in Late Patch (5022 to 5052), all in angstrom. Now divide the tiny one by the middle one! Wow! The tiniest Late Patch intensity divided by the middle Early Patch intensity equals 0.70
